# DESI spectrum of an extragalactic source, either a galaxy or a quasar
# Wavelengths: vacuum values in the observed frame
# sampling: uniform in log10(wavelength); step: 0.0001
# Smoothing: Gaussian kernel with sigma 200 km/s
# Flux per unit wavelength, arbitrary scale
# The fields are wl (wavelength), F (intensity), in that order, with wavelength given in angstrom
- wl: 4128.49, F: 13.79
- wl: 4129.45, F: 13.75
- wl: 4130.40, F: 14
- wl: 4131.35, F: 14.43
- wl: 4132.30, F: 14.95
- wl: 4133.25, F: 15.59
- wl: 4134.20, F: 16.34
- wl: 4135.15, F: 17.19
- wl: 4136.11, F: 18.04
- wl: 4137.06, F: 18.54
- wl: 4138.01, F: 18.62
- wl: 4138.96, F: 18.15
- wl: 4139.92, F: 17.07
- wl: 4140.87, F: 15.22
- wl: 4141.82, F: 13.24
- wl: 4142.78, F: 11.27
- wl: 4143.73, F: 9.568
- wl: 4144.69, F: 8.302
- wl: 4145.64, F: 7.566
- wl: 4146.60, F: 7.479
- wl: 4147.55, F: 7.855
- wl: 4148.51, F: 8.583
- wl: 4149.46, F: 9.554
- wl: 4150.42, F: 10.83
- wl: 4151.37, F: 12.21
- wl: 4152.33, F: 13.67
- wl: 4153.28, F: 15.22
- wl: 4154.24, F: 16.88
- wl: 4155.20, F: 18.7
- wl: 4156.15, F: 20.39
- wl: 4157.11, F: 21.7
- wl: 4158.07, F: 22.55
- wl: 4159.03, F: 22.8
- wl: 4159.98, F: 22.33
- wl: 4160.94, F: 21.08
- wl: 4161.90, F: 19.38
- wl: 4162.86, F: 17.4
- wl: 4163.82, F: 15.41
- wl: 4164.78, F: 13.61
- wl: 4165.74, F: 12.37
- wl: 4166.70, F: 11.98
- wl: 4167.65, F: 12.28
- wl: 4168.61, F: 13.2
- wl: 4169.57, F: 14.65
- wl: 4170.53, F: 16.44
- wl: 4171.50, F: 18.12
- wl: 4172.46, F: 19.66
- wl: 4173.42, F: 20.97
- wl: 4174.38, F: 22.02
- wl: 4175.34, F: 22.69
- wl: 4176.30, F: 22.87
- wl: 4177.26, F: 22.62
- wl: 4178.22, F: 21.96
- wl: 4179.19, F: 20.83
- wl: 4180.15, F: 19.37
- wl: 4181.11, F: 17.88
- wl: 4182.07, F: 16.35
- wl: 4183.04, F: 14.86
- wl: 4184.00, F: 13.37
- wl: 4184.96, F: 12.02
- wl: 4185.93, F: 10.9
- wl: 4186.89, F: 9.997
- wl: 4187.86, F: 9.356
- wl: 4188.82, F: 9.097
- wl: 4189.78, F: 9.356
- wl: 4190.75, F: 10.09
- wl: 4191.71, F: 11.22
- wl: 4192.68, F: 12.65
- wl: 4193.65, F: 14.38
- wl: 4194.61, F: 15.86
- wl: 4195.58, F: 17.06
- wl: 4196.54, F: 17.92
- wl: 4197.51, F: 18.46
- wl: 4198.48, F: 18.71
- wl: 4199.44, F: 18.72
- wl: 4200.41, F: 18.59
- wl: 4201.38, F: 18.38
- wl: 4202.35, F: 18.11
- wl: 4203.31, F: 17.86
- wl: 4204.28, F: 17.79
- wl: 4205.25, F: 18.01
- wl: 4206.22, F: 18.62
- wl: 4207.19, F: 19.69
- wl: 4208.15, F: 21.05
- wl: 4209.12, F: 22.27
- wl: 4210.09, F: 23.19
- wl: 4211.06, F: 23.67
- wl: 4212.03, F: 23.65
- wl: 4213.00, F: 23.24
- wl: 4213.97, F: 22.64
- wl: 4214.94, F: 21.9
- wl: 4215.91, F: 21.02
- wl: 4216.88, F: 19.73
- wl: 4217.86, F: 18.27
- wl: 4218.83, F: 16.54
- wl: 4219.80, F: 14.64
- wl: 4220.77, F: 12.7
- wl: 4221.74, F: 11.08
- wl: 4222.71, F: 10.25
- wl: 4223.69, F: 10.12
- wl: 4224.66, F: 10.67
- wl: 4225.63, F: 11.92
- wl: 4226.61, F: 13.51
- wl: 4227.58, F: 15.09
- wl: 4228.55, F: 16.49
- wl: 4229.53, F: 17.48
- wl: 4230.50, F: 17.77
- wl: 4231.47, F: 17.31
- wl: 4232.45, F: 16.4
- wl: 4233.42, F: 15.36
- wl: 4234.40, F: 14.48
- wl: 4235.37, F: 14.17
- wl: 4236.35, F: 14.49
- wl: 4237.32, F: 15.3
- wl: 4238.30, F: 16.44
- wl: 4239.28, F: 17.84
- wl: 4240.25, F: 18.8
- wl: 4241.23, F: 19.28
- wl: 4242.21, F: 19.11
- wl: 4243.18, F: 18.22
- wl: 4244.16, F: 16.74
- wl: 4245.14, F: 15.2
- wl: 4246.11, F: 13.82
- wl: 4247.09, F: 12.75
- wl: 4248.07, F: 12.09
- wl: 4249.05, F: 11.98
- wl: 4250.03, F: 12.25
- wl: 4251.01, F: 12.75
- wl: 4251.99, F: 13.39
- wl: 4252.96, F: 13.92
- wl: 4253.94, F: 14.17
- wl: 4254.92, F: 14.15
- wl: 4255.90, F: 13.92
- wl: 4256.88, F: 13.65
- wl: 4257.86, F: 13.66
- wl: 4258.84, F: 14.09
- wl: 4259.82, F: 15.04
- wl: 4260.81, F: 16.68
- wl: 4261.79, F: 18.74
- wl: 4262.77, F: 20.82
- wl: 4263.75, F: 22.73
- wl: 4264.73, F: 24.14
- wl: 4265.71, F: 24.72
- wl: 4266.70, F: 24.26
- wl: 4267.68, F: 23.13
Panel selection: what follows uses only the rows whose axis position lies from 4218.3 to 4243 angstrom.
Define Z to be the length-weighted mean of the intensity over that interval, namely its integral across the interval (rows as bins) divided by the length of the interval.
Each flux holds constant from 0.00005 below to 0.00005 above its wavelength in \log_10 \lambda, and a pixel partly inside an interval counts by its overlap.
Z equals 15.1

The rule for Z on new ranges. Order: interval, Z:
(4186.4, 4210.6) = 16.3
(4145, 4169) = 15.0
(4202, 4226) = 18.0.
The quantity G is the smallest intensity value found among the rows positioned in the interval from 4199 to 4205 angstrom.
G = 17.79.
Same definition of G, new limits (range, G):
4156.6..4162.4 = 19.38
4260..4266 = 16.68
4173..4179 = 20.97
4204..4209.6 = 17.79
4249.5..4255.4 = 12.25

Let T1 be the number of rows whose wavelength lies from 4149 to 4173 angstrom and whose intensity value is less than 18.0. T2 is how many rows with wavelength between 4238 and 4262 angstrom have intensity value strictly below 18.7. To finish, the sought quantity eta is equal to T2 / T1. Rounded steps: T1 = 15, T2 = 21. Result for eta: 1.4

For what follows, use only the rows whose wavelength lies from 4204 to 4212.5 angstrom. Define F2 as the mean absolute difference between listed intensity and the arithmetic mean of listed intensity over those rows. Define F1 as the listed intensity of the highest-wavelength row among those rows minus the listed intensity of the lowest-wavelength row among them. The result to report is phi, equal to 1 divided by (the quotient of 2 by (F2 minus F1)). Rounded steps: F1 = 6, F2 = 2.1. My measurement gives -2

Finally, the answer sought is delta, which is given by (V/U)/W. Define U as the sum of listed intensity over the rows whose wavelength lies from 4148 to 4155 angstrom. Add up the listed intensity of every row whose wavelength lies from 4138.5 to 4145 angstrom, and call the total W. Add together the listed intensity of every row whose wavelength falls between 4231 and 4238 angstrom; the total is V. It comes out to 0.013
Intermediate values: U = 87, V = 108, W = 93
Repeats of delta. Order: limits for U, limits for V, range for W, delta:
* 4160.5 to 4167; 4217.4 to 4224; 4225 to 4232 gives 0.008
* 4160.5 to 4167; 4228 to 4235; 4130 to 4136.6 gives 0.009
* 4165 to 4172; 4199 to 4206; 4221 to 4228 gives 0.016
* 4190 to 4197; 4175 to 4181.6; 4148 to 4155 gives 0.017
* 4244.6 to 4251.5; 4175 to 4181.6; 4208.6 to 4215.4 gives 0.010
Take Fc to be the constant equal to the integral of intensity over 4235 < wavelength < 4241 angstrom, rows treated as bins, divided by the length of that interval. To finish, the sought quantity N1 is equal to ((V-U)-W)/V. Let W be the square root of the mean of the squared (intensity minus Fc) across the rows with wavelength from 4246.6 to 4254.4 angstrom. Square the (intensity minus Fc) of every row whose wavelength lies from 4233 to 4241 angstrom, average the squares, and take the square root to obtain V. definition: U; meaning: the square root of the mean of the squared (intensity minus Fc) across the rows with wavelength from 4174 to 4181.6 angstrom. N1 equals -4.3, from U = 5.2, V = 2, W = 4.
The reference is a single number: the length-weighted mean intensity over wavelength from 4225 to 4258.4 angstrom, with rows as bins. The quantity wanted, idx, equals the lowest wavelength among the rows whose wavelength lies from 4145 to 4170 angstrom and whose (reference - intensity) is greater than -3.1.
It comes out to 4145.64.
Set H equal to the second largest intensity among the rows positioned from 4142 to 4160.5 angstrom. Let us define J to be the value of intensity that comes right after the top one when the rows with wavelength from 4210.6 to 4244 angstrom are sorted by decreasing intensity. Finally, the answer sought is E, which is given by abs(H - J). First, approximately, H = 22.55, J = 23.65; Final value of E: 1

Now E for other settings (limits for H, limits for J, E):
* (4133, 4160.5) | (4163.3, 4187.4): 0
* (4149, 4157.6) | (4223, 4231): 3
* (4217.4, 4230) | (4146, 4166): 5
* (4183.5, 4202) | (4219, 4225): 6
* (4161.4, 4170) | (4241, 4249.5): 2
